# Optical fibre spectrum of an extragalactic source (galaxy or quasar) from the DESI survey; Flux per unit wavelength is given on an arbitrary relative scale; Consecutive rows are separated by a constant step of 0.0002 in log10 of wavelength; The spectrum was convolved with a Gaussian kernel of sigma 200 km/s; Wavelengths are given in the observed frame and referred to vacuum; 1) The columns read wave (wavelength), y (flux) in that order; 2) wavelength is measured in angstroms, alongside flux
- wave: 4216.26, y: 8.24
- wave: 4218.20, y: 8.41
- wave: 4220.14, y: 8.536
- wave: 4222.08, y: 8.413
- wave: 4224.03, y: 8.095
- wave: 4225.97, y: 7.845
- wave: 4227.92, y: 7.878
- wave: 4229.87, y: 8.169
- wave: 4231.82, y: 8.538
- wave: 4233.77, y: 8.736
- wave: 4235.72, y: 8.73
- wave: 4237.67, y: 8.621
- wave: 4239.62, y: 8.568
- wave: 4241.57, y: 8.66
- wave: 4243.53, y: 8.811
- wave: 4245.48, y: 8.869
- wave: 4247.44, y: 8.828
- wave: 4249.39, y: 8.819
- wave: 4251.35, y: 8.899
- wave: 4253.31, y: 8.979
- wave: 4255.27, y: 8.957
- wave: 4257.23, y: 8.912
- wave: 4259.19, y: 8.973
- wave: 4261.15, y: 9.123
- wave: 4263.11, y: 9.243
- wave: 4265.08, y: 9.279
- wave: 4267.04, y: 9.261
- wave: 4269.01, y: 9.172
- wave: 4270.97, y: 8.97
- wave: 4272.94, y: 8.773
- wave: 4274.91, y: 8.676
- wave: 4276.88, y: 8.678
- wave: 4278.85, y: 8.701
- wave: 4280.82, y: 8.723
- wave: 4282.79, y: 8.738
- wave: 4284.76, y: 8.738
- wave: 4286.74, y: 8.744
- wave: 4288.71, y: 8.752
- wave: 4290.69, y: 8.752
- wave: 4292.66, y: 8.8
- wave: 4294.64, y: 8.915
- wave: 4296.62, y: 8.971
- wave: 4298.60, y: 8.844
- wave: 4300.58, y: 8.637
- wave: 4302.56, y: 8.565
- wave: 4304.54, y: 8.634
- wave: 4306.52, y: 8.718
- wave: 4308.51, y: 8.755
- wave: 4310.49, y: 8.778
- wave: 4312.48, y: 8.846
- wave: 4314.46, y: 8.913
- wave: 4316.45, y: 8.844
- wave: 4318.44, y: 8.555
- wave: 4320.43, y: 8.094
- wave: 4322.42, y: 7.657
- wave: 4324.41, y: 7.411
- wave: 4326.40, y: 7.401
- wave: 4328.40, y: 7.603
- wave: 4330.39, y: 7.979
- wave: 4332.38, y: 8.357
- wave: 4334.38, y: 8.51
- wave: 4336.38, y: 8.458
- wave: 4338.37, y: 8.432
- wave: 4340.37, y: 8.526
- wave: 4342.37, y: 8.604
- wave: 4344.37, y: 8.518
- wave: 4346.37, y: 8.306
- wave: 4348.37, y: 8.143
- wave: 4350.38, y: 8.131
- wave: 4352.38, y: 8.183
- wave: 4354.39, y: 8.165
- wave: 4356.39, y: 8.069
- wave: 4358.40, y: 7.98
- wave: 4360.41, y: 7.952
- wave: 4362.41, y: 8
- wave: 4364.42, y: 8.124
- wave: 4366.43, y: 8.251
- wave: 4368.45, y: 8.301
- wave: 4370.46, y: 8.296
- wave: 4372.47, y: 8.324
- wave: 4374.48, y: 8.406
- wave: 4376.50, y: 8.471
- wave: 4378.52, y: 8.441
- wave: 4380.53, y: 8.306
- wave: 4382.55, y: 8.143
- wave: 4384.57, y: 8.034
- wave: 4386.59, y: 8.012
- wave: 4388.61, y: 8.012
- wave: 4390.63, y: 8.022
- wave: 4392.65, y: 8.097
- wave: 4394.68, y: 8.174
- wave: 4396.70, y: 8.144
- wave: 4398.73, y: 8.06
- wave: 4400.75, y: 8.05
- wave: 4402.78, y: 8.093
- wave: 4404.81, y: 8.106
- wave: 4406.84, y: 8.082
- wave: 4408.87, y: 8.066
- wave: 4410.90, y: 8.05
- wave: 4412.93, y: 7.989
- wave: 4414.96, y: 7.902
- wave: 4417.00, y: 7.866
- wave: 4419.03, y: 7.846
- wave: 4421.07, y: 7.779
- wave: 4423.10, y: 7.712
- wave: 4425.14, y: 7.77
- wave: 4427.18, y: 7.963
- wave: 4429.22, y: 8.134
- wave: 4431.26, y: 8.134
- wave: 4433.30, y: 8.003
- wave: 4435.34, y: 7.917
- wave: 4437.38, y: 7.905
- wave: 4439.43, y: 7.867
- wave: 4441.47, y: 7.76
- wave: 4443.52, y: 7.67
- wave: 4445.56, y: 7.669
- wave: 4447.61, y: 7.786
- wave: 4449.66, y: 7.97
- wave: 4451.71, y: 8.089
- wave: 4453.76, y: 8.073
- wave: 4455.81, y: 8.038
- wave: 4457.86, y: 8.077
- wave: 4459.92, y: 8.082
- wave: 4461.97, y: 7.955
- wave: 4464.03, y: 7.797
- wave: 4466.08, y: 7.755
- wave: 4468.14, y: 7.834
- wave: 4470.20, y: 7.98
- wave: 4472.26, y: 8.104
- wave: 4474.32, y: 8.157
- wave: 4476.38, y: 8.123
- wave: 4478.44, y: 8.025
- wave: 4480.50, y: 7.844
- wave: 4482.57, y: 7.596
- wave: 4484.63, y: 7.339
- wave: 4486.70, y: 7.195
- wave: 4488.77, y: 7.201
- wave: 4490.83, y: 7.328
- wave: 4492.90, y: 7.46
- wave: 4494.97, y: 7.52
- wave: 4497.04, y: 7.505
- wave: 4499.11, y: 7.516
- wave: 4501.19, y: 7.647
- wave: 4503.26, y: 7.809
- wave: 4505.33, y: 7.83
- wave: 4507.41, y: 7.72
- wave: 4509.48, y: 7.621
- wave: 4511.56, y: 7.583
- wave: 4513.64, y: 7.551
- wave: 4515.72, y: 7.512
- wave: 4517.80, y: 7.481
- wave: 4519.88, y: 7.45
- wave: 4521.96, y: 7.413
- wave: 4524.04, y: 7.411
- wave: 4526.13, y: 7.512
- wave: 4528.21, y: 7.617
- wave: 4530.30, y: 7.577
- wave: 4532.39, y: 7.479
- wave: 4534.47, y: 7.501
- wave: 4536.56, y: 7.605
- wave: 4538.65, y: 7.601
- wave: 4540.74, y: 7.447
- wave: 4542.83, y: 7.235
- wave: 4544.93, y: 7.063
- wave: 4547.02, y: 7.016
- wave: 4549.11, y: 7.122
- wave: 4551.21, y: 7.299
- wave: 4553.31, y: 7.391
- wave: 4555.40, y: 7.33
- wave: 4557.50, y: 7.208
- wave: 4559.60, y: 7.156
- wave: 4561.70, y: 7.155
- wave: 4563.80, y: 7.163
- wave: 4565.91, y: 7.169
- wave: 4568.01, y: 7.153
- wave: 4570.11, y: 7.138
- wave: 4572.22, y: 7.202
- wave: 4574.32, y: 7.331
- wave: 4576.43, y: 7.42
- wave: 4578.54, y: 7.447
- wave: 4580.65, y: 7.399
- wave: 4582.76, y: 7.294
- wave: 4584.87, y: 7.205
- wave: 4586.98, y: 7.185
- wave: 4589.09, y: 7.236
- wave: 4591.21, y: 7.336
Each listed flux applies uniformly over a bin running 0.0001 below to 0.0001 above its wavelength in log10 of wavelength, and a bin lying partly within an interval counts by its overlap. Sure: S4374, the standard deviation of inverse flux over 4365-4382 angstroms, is 0.0011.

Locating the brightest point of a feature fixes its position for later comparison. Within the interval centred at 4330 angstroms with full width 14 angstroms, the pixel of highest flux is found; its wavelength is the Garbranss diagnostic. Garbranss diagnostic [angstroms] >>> 4334.38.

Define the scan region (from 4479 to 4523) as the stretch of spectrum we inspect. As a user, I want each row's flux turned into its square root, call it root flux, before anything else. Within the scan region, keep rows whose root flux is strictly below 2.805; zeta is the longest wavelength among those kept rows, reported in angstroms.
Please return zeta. 4521.96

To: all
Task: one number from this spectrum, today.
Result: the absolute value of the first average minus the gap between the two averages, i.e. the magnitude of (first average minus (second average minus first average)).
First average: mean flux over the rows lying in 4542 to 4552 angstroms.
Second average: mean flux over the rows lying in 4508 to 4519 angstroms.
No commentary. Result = 6.7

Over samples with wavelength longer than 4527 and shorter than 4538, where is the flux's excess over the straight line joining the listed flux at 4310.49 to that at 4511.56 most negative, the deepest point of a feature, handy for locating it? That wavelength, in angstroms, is 4532.39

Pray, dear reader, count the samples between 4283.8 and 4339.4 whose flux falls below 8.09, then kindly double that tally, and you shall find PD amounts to 10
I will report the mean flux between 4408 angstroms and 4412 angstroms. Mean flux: 8.1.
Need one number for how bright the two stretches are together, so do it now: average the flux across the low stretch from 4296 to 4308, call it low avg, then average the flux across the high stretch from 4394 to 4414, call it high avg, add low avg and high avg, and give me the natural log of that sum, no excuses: 2.82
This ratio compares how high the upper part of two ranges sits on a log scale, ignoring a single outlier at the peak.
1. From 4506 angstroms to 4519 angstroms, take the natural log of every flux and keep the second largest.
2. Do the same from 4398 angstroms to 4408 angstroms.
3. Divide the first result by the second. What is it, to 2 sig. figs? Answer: 0.97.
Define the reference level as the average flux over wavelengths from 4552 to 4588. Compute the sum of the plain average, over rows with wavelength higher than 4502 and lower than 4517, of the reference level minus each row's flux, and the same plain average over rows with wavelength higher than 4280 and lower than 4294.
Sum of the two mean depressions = -1.9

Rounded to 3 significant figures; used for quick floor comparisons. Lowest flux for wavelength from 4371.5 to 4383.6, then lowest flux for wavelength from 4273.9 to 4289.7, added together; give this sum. 16.8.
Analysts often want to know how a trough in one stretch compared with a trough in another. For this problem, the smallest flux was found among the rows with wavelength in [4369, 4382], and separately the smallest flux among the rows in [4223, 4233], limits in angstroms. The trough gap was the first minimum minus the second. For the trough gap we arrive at 0.5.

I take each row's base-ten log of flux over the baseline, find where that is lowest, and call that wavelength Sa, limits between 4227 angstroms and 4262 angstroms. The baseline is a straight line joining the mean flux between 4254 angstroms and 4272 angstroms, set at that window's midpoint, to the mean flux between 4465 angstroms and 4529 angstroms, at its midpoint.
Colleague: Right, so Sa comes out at 4227.92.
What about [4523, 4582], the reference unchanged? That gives 4547.02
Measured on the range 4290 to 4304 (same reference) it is 4302.56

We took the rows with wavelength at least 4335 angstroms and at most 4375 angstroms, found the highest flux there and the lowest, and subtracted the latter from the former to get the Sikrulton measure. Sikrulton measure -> 0.65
